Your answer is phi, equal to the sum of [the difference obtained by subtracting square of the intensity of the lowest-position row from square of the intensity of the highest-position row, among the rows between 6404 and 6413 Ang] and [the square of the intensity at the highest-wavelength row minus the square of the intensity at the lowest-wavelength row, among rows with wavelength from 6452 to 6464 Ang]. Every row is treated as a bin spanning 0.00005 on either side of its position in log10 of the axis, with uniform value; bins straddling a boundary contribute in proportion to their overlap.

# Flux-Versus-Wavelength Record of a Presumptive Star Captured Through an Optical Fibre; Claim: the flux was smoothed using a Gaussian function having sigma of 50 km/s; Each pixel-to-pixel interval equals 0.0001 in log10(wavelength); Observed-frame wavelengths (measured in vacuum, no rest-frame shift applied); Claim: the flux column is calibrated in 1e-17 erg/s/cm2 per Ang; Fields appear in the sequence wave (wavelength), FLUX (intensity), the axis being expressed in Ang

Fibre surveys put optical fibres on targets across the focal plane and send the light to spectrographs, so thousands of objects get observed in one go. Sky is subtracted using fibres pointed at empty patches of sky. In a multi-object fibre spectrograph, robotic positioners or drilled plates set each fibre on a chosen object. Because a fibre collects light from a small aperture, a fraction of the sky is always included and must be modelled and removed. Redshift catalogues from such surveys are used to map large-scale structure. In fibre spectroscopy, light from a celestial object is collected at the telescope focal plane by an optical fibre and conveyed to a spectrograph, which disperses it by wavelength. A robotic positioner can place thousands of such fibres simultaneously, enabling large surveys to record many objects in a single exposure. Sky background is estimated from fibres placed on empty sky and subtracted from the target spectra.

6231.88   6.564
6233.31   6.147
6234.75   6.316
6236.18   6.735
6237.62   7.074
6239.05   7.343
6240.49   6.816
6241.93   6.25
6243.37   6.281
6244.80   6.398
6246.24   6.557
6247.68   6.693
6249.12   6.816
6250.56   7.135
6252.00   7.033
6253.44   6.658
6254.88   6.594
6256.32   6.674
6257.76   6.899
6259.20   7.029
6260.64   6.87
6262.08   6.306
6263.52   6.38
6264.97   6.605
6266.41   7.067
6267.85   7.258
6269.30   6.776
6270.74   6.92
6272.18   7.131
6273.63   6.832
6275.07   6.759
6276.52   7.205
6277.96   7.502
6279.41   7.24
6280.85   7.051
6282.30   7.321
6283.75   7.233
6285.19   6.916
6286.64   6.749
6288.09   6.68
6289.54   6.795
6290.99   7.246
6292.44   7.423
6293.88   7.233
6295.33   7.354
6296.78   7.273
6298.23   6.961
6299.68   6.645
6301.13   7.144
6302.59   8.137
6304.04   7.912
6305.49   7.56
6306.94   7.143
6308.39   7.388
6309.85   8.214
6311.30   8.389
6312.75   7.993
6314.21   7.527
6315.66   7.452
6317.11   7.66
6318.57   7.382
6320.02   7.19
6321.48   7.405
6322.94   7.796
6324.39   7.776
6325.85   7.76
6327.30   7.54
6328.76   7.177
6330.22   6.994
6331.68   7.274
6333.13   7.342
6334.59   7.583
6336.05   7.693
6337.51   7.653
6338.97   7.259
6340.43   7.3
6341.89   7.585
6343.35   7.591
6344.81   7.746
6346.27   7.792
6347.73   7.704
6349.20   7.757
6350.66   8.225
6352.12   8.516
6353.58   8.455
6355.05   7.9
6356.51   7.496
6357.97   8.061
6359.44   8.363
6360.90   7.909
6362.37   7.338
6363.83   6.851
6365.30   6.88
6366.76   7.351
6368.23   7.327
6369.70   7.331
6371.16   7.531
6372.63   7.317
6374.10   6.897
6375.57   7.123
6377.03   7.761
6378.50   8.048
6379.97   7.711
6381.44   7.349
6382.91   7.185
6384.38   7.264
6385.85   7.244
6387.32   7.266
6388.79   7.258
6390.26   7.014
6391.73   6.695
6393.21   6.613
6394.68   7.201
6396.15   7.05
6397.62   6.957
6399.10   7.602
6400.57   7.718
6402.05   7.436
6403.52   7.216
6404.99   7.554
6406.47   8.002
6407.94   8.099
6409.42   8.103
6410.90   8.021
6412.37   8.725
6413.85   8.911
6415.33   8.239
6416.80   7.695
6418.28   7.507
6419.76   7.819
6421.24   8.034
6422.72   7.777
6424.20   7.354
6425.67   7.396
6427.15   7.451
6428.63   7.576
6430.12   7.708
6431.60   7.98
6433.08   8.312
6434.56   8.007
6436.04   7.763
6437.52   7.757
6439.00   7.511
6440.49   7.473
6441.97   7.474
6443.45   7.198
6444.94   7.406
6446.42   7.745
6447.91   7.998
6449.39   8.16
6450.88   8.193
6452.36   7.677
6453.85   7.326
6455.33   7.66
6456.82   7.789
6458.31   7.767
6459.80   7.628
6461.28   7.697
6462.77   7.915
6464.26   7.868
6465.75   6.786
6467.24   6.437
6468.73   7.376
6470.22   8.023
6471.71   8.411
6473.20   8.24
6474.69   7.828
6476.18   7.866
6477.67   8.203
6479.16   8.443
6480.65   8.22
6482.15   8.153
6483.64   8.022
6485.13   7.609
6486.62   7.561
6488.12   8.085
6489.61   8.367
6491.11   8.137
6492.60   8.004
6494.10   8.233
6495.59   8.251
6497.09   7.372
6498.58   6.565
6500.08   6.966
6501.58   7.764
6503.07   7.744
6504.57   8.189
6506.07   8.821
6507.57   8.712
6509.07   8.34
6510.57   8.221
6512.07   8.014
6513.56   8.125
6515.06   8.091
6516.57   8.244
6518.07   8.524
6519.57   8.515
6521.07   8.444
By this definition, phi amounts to 23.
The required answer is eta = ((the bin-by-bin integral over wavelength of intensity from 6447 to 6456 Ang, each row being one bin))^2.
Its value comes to 4975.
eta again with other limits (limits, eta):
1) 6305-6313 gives 3873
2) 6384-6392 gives 3268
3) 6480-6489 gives 5113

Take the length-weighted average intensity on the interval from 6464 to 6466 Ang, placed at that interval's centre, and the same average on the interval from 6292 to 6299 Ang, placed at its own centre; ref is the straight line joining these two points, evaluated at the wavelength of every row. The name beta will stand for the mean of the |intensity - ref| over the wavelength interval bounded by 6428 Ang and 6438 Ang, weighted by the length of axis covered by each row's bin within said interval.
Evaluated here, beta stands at 0.57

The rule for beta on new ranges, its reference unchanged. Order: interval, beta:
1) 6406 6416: 1.01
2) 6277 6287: 0.18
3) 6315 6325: 0.28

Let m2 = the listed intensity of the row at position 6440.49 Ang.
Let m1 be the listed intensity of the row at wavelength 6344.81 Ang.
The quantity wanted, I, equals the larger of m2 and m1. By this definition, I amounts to 7.7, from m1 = 7.746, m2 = 7.473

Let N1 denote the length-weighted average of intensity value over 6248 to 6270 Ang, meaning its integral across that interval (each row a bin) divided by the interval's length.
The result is 6.8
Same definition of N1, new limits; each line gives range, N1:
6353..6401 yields 7.4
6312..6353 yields 7.6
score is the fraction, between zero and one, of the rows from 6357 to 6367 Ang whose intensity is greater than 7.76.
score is 0.4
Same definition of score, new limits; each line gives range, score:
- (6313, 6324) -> 0.1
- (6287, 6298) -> 0.0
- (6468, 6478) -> 0.9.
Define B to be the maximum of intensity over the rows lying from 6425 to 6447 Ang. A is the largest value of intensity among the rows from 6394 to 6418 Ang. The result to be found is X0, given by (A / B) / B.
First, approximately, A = 8.911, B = 8.312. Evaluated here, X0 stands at 0.129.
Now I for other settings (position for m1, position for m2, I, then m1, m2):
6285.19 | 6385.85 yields 7.2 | 6.916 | 7.244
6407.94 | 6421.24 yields 8.1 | 8.099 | 8.034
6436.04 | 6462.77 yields 7.9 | 7.763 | 7.915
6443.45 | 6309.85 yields 8.2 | 7.198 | 8.214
